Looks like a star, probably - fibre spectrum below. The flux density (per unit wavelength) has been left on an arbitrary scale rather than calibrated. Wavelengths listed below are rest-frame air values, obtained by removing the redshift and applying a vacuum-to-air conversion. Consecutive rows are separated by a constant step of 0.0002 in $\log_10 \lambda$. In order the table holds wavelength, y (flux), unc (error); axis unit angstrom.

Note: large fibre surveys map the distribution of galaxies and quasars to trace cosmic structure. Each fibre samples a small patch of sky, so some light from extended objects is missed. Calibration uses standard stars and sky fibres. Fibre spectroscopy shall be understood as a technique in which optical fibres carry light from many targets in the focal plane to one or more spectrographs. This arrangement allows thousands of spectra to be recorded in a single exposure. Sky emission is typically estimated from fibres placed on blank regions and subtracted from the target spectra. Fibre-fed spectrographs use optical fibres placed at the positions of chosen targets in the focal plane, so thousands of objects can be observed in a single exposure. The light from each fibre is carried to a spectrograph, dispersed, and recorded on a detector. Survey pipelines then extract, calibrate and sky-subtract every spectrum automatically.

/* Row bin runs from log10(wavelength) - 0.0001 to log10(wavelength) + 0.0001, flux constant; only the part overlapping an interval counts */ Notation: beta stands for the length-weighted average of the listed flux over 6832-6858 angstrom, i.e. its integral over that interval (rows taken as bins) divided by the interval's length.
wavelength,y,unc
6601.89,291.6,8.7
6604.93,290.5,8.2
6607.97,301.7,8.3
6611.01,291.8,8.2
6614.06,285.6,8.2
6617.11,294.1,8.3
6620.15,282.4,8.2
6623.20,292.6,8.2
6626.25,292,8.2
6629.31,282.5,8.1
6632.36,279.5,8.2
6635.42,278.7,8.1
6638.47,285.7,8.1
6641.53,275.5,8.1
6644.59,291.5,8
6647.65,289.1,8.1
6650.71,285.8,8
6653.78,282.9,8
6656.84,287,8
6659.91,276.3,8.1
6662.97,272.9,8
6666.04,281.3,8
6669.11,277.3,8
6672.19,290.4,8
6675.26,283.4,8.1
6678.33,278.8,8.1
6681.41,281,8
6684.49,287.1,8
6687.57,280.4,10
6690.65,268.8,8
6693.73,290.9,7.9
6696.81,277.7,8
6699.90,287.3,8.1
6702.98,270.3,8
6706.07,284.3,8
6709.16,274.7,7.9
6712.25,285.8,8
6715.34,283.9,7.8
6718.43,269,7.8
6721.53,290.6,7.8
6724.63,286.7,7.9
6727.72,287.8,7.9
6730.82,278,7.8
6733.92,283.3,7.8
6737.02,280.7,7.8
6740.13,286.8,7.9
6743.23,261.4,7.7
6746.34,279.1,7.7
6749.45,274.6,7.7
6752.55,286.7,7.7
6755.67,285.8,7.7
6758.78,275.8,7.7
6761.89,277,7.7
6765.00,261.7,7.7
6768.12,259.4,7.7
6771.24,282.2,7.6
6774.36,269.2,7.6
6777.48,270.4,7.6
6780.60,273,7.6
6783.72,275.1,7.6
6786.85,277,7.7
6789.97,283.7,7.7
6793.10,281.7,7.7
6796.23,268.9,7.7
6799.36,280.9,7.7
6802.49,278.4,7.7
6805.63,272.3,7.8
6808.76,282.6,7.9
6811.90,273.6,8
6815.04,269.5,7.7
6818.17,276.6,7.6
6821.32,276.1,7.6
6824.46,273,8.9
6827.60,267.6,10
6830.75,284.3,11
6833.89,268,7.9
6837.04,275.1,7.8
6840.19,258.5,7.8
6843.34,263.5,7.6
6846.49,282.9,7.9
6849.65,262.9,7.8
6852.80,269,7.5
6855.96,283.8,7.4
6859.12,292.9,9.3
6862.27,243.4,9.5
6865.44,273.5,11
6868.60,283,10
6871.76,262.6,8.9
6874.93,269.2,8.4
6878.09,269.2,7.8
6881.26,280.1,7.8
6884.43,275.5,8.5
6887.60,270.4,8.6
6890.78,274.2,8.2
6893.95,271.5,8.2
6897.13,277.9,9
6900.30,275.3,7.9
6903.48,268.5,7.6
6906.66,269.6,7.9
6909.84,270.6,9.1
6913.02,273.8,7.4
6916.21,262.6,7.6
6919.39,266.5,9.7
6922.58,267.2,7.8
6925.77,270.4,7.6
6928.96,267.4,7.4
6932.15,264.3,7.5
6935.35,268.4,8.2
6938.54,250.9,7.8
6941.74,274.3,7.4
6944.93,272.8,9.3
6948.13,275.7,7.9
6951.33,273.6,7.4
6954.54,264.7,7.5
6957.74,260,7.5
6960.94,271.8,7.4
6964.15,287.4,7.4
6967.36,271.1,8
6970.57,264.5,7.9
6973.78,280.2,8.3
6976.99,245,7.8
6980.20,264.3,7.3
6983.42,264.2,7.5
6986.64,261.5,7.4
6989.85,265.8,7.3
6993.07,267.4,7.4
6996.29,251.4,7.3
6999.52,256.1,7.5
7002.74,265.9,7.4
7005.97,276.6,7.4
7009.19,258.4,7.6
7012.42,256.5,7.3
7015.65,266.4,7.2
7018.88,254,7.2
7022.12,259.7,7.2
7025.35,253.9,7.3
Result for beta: 271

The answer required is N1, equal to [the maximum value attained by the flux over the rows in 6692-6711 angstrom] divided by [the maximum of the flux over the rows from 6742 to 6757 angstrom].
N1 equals 1.01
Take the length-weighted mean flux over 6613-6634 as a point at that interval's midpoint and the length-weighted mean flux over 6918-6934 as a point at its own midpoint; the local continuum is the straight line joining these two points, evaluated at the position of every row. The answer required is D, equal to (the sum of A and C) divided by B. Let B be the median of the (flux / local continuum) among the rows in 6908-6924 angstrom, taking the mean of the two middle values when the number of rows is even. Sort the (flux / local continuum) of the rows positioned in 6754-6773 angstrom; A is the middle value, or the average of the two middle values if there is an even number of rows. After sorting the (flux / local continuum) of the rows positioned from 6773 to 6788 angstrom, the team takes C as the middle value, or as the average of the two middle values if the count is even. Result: 1.98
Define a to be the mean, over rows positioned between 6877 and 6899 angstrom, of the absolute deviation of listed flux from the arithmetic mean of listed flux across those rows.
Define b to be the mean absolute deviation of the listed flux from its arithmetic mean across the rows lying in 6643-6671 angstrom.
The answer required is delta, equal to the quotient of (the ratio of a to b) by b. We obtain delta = 0.12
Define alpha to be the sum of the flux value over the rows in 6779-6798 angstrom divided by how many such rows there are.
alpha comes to 277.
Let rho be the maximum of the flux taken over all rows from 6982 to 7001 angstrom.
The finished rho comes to 267.4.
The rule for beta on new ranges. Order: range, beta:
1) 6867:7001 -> 269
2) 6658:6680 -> 280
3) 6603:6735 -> 284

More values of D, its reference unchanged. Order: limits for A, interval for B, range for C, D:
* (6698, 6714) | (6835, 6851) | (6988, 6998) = 2.09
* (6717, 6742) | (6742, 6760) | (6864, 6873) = 2.03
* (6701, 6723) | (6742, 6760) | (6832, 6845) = 1.99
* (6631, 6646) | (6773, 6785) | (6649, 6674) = 2.00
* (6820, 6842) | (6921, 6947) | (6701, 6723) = 2.00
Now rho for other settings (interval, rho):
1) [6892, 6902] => 277.9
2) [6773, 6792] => 283.7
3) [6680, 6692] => 287.1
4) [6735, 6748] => 286.8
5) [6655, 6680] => 290.4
